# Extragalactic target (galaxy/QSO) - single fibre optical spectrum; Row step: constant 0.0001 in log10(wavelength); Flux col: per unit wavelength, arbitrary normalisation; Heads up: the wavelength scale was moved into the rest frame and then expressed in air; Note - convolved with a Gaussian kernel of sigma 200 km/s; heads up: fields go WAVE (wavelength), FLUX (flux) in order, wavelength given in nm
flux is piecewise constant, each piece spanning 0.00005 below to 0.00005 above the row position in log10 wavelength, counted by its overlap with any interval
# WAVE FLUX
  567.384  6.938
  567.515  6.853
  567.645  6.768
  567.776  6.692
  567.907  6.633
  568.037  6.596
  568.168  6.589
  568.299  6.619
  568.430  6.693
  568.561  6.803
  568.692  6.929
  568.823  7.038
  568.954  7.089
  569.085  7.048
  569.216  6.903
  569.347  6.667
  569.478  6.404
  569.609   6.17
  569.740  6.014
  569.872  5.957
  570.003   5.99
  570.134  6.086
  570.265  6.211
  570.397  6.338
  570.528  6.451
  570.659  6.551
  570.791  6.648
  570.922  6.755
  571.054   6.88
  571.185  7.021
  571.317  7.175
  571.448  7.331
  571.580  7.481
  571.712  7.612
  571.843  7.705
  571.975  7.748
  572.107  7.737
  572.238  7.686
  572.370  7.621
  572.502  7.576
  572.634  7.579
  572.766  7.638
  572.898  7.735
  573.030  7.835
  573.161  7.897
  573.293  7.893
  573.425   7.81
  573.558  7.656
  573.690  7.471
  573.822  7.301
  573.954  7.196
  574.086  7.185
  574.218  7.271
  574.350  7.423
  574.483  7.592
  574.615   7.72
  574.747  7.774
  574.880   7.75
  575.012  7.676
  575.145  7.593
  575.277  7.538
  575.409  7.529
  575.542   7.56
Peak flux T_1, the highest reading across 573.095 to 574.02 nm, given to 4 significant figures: 7.897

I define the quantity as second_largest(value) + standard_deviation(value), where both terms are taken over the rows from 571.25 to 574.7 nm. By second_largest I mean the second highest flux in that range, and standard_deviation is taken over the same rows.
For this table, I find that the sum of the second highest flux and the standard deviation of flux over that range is 8.11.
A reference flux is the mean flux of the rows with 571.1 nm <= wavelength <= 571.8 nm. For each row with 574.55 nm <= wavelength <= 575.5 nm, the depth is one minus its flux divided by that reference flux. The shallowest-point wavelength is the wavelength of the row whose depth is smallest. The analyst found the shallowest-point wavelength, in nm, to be 574.747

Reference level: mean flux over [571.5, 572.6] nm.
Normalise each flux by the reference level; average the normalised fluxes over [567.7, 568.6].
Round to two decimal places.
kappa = 0.87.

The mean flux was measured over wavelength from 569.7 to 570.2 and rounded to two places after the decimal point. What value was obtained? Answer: 6.01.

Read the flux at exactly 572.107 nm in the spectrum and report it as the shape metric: 7.737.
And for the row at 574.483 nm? 7.592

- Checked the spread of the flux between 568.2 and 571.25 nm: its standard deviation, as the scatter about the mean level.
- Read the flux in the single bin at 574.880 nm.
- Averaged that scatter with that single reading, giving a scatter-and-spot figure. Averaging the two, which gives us 4.06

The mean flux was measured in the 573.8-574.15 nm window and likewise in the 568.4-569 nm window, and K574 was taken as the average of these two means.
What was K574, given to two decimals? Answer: 7.07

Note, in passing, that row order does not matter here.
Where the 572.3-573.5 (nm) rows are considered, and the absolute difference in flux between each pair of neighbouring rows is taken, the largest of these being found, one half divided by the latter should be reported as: 5.0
